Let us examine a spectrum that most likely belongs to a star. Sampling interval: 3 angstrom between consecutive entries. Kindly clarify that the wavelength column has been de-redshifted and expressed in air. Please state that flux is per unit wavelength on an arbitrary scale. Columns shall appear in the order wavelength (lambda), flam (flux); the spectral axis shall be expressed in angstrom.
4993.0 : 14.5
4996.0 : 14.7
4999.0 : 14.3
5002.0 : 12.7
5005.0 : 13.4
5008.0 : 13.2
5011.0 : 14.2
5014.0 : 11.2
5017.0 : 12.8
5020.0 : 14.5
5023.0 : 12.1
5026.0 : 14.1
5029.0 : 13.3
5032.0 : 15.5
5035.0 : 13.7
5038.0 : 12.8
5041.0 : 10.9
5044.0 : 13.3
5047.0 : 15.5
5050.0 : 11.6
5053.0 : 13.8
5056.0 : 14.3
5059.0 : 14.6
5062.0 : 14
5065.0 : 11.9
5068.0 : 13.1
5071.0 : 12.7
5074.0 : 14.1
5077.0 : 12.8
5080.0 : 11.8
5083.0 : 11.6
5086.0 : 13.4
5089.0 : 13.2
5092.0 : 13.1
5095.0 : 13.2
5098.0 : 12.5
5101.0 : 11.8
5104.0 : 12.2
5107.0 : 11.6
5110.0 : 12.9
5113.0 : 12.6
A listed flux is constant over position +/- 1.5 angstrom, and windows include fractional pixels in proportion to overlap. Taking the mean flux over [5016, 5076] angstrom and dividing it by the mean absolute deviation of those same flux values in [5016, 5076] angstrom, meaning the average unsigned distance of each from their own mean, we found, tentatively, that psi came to 13.7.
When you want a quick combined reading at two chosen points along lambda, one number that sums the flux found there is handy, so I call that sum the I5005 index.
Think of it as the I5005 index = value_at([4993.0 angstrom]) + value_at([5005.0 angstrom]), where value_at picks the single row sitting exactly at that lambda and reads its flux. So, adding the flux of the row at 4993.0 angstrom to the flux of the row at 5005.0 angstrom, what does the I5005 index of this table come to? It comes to 27.9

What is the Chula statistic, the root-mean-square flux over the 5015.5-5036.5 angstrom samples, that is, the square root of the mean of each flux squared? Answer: 13.8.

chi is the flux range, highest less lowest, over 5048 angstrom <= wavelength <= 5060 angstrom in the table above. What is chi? 3.0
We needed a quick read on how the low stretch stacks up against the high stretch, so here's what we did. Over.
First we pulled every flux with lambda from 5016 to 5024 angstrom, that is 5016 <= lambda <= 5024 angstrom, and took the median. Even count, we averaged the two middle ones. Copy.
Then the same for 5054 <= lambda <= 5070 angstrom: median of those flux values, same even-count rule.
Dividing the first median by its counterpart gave 0.91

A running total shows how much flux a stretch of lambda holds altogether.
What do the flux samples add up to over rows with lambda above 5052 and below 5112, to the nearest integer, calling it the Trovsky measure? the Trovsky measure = 259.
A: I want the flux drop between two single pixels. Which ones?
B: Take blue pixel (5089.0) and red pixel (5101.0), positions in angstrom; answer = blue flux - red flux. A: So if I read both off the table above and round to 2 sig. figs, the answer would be 1.4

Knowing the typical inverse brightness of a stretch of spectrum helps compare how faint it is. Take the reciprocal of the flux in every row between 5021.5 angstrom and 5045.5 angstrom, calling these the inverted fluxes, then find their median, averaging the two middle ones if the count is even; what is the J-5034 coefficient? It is 0.0752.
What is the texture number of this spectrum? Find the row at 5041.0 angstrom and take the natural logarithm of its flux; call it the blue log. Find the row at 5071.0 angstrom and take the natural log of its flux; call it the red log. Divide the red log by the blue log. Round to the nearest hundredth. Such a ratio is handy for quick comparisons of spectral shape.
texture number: 1.06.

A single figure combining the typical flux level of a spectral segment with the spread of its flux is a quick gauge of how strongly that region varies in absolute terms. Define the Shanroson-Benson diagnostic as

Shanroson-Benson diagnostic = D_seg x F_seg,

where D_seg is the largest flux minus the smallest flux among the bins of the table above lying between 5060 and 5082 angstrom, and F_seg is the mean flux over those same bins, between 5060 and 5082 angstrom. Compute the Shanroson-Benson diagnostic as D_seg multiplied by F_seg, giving 30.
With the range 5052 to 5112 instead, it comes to 39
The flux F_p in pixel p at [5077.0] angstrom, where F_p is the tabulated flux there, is 12.8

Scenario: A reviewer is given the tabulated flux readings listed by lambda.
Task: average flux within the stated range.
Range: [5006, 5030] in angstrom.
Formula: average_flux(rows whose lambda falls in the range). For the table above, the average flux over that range 13.2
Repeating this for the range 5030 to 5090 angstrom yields 13.2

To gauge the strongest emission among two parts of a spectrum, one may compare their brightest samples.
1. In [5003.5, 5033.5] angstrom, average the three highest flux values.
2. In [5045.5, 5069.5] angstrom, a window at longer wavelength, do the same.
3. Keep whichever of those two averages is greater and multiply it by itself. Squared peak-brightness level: 219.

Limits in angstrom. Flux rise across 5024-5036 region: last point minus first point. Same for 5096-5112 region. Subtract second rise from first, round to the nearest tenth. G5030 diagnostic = -0.8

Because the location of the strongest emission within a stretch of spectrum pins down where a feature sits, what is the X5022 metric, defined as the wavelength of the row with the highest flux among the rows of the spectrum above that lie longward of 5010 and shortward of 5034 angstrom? 5032.0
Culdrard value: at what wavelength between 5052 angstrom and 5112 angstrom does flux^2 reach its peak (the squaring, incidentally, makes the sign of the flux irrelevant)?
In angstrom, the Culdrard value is 5059.0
